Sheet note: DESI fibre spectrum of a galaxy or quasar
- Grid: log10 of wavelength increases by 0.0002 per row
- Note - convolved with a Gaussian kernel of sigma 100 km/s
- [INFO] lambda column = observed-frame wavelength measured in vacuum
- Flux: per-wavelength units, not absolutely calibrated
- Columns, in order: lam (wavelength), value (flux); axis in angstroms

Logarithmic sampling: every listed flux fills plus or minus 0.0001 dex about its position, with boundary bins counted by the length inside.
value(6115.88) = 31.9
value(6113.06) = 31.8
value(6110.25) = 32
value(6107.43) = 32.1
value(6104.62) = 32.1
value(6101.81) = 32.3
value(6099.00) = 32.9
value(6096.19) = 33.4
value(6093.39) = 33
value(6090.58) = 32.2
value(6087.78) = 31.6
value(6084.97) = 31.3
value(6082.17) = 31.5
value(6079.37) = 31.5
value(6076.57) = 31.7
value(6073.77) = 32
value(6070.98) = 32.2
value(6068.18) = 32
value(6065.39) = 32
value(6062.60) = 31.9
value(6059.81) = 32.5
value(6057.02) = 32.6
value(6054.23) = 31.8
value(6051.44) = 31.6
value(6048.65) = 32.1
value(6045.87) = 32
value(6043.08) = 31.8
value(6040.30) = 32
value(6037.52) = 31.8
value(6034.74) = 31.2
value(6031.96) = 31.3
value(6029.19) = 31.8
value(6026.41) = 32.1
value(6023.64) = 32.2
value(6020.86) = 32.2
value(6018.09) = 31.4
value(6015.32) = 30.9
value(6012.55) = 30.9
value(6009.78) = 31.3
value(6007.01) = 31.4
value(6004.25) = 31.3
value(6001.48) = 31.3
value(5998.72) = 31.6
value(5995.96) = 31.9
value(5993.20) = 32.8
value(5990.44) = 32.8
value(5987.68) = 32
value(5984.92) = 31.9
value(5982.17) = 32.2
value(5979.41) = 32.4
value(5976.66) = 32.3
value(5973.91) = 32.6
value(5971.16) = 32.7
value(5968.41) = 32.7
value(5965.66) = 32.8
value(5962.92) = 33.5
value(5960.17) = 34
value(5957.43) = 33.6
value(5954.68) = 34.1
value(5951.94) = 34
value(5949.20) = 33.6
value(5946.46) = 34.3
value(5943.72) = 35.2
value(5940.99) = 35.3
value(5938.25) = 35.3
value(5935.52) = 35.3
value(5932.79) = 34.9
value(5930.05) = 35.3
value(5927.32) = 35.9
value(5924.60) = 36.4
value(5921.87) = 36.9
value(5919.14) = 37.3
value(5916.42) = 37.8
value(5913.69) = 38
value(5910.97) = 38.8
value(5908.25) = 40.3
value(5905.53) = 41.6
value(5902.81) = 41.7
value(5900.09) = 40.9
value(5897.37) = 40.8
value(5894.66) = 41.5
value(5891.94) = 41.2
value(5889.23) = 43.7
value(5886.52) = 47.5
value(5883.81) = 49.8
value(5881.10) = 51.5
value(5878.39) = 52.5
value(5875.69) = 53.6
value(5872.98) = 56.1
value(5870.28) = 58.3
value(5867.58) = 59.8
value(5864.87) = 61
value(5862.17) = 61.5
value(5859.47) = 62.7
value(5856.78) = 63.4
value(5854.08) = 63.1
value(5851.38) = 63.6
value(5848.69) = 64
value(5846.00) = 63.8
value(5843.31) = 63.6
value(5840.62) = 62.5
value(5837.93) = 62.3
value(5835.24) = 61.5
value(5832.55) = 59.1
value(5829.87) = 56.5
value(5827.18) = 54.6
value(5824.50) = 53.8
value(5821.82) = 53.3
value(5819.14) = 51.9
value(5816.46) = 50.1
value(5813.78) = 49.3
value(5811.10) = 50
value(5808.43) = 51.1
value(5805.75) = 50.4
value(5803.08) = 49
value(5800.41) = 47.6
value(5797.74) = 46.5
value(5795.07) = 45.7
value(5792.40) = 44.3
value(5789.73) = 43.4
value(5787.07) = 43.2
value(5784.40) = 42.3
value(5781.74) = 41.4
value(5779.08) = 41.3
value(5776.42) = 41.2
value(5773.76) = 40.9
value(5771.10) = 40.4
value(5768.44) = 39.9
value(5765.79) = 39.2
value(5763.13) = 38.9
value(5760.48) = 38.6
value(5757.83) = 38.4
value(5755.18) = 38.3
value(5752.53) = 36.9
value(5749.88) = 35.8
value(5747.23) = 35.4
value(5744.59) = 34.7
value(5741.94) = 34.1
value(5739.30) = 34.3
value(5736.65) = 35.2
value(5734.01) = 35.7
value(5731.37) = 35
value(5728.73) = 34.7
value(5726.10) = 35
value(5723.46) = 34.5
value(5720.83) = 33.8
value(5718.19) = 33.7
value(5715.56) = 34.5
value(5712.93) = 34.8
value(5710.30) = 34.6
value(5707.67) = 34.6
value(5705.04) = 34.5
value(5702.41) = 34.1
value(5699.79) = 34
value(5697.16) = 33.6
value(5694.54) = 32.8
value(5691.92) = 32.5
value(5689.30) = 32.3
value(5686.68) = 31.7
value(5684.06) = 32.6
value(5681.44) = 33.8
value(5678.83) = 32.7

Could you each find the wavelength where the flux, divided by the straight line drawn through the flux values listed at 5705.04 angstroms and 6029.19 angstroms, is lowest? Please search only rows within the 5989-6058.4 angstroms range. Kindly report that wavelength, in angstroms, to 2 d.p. 6012.55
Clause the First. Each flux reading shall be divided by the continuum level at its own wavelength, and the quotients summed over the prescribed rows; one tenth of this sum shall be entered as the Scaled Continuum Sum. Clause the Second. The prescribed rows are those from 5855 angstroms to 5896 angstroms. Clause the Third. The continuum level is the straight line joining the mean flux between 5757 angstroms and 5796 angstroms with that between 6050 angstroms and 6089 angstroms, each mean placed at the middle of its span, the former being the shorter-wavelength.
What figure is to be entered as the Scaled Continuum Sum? 2.1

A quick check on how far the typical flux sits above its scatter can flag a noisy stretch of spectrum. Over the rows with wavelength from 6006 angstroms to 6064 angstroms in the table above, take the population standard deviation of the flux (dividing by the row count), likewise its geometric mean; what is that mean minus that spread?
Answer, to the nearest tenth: 31.3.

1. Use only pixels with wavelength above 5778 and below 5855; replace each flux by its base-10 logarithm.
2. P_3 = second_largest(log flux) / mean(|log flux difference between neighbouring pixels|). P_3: 222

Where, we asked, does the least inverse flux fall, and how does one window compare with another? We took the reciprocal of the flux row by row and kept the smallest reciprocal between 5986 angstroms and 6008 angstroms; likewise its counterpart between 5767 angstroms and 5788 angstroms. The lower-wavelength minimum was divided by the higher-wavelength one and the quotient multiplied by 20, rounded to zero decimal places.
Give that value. 15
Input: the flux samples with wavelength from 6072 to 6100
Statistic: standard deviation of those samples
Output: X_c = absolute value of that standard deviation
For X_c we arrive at 0.7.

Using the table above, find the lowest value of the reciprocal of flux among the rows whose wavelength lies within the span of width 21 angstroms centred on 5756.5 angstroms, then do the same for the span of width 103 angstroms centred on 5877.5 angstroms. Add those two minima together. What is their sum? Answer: 0.041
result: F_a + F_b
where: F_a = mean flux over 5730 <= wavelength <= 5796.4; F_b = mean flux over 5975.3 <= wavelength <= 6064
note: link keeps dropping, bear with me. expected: 71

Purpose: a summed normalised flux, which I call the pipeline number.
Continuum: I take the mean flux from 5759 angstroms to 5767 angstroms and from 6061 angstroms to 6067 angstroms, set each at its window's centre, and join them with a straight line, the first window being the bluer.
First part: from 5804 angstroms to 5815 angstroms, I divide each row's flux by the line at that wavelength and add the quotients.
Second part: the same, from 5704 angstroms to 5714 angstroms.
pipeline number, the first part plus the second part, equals 8.8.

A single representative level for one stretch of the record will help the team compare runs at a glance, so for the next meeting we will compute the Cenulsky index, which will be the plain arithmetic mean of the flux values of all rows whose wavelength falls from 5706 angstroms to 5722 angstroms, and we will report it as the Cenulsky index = 34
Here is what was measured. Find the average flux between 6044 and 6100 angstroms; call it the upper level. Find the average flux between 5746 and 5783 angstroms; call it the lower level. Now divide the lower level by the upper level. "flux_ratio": 1.22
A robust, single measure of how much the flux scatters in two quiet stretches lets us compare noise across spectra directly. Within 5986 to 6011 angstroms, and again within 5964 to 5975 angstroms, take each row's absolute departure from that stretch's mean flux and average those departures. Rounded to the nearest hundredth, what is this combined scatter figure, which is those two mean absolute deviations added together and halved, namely 0.27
